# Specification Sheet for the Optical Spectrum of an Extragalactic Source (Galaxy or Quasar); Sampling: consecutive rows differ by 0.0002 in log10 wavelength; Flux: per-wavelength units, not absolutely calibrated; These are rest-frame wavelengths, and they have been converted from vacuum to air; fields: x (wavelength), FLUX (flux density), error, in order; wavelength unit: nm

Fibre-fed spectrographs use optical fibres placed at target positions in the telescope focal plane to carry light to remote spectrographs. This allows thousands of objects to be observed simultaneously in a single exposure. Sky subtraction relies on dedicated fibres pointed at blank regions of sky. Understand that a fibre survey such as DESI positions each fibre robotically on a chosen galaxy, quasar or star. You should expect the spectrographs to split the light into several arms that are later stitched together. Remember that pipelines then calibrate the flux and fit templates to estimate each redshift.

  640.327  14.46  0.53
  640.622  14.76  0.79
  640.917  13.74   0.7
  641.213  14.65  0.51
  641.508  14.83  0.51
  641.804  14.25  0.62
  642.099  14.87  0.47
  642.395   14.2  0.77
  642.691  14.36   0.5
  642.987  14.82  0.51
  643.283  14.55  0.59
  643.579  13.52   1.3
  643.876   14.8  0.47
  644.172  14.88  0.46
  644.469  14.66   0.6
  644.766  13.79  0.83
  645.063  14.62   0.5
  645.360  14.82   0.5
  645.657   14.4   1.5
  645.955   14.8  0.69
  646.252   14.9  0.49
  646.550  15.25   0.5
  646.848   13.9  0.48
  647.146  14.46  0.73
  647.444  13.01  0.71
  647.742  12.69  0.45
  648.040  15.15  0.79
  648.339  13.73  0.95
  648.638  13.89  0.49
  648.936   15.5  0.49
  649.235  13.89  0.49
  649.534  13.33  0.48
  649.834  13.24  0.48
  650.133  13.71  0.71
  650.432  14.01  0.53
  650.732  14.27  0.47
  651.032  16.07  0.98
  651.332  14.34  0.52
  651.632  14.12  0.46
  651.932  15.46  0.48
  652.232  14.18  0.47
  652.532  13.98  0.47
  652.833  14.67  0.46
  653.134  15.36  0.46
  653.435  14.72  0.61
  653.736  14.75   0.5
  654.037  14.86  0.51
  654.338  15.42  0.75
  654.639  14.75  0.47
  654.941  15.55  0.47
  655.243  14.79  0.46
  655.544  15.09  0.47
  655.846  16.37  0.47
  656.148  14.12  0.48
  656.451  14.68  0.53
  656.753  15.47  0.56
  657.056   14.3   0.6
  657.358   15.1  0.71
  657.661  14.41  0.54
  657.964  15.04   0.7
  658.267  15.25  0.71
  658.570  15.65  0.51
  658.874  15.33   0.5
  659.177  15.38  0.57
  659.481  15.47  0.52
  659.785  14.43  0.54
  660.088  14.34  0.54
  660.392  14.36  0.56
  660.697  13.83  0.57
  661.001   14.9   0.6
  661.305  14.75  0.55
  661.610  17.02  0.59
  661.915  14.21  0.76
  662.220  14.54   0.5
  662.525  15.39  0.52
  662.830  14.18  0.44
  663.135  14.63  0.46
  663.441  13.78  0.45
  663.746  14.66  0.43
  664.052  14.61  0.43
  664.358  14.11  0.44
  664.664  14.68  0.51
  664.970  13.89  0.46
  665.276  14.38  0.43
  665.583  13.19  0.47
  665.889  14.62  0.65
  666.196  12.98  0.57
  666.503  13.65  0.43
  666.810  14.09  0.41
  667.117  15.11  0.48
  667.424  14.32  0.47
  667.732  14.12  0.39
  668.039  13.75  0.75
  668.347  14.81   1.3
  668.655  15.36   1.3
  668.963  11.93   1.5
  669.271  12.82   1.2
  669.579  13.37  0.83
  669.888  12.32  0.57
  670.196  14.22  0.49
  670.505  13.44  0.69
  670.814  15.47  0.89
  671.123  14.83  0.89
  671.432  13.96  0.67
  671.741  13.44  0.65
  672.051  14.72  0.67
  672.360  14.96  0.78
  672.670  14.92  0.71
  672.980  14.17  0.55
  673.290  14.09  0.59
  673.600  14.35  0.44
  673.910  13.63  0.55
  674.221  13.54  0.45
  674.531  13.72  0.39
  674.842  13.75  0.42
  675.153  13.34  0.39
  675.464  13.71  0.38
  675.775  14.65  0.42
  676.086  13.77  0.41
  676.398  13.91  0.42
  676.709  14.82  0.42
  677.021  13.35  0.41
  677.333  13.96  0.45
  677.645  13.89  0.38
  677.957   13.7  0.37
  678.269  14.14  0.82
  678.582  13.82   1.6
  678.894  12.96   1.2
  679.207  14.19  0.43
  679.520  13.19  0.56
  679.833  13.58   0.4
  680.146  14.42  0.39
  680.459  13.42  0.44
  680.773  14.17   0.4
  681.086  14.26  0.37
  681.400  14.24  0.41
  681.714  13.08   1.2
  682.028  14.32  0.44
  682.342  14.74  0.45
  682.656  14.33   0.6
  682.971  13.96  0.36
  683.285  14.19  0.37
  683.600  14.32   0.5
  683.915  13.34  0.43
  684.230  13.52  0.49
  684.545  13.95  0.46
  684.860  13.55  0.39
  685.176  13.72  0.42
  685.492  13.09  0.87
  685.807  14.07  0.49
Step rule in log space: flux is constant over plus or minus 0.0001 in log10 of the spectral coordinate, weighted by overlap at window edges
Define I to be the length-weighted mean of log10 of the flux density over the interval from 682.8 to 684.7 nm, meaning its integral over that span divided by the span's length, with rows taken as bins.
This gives 1.14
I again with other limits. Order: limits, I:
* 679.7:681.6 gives 1.15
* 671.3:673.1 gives 1.16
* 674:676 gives 1.14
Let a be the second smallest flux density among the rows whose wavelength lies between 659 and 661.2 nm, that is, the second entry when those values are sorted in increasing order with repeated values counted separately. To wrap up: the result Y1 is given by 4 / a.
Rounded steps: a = 14.34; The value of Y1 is 0.279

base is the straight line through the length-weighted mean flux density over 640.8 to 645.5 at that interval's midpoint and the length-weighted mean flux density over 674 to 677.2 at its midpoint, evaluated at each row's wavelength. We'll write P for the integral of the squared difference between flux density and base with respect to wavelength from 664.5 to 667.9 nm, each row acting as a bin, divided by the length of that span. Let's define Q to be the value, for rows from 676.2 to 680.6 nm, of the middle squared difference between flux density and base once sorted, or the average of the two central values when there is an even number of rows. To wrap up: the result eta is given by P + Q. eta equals 0.49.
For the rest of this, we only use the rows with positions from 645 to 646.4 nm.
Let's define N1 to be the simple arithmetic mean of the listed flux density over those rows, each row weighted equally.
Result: 14.7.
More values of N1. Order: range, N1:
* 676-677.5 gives 14.0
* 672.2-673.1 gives 14.7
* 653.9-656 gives 15.3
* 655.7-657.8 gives 14.9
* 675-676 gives 13.9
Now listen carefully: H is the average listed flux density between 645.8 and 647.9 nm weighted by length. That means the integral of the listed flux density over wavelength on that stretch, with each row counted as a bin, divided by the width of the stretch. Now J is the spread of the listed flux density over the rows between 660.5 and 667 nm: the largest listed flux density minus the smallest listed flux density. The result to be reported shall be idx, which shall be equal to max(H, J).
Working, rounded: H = 14.15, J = 4.0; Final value 14.1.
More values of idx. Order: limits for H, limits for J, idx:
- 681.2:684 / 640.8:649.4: 14.1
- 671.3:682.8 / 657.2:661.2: 14.0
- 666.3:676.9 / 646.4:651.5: 14.0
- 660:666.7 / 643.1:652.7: 14.4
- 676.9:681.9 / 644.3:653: 13.8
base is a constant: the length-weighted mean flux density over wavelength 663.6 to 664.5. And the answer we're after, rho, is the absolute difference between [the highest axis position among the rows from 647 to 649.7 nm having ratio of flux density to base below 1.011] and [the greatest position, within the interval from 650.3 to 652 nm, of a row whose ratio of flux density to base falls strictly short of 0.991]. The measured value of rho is 2.10 nm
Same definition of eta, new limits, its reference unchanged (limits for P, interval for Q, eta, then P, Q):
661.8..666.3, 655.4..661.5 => 1.03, 0.4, 0.67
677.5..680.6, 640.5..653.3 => 0.34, 0.2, 0.15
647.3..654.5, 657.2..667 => 1.08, 0.8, 0.32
